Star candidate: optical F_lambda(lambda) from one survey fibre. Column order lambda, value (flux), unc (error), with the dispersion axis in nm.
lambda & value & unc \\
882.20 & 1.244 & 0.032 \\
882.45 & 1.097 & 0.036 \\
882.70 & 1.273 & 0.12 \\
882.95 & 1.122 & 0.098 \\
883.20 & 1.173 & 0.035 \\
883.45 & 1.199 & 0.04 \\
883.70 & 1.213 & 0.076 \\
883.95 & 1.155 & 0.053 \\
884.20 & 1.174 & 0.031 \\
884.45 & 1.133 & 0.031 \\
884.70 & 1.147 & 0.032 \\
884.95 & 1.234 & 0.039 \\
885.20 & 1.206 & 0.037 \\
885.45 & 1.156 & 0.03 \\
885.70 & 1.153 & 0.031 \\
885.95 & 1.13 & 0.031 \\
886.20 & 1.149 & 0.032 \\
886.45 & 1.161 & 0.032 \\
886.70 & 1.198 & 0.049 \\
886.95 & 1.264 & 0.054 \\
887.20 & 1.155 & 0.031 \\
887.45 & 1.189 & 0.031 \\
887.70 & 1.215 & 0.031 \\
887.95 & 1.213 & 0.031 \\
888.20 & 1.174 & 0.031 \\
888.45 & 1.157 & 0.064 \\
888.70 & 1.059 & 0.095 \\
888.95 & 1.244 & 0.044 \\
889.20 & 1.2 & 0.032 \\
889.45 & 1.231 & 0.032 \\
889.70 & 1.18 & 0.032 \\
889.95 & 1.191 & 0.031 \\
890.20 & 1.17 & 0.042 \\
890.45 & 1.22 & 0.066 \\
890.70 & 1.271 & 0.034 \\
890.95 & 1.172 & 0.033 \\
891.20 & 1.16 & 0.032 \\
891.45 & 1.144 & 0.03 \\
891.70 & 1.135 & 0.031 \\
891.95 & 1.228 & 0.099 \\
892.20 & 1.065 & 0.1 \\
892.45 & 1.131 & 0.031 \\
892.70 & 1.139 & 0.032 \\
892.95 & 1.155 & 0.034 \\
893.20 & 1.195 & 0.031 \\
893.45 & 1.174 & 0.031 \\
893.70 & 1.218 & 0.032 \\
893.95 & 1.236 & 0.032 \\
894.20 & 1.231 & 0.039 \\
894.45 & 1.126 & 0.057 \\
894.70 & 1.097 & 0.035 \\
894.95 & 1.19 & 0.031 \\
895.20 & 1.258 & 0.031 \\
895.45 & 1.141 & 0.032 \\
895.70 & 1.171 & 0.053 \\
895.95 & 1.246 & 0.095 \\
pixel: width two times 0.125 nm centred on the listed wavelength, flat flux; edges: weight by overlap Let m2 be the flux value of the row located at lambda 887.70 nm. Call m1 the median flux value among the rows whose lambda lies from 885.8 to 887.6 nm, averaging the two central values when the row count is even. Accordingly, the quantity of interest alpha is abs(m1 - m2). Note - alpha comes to 0.054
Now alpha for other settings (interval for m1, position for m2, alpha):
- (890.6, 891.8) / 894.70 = 0.063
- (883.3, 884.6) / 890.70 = 0.097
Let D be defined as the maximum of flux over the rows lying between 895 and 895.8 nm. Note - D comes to 1.258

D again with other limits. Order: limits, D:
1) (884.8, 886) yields 1.234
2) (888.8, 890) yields 1.244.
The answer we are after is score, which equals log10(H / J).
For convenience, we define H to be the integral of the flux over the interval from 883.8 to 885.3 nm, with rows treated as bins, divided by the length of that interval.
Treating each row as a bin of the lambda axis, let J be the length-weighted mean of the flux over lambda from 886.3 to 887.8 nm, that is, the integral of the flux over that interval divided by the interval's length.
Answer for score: -0.008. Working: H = 1.17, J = 1.20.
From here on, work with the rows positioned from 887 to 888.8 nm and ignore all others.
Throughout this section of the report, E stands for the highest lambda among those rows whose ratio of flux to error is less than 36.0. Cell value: 888.70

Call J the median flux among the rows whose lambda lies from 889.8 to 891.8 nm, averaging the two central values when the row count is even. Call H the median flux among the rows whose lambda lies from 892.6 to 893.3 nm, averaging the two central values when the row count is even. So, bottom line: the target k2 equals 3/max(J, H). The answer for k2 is 2.56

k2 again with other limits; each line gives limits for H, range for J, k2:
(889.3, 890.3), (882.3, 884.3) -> 2.53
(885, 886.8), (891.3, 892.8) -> 2.60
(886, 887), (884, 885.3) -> 2.54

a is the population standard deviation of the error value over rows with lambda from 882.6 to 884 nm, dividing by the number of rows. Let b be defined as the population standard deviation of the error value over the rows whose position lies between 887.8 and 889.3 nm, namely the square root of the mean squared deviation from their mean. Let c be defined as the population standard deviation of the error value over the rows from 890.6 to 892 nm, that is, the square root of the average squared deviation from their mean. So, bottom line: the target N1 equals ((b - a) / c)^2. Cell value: 0.1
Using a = 0.031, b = 0.023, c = 0.025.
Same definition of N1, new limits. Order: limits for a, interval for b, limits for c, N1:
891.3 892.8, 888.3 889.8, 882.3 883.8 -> 0.1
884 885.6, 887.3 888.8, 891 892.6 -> 0.4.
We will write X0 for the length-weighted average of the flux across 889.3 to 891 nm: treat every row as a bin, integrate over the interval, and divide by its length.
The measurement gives 1.21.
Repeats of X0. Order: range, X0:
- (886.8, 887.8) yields 1.21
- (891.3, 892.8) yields 1.14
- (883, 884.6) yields 1.17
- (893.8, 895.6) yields 1.18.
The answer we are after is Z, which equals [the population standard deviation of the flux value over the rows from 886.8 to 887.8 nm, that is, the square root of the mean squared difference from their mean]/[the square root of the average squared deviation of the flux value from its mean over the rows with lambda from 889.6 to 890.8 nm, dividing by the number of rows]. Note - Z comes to 1.09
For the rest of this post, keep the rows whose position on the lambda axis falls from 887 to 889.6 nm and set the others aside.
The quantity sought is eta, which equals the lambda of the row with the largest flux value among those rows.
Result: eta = 888.95 nm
